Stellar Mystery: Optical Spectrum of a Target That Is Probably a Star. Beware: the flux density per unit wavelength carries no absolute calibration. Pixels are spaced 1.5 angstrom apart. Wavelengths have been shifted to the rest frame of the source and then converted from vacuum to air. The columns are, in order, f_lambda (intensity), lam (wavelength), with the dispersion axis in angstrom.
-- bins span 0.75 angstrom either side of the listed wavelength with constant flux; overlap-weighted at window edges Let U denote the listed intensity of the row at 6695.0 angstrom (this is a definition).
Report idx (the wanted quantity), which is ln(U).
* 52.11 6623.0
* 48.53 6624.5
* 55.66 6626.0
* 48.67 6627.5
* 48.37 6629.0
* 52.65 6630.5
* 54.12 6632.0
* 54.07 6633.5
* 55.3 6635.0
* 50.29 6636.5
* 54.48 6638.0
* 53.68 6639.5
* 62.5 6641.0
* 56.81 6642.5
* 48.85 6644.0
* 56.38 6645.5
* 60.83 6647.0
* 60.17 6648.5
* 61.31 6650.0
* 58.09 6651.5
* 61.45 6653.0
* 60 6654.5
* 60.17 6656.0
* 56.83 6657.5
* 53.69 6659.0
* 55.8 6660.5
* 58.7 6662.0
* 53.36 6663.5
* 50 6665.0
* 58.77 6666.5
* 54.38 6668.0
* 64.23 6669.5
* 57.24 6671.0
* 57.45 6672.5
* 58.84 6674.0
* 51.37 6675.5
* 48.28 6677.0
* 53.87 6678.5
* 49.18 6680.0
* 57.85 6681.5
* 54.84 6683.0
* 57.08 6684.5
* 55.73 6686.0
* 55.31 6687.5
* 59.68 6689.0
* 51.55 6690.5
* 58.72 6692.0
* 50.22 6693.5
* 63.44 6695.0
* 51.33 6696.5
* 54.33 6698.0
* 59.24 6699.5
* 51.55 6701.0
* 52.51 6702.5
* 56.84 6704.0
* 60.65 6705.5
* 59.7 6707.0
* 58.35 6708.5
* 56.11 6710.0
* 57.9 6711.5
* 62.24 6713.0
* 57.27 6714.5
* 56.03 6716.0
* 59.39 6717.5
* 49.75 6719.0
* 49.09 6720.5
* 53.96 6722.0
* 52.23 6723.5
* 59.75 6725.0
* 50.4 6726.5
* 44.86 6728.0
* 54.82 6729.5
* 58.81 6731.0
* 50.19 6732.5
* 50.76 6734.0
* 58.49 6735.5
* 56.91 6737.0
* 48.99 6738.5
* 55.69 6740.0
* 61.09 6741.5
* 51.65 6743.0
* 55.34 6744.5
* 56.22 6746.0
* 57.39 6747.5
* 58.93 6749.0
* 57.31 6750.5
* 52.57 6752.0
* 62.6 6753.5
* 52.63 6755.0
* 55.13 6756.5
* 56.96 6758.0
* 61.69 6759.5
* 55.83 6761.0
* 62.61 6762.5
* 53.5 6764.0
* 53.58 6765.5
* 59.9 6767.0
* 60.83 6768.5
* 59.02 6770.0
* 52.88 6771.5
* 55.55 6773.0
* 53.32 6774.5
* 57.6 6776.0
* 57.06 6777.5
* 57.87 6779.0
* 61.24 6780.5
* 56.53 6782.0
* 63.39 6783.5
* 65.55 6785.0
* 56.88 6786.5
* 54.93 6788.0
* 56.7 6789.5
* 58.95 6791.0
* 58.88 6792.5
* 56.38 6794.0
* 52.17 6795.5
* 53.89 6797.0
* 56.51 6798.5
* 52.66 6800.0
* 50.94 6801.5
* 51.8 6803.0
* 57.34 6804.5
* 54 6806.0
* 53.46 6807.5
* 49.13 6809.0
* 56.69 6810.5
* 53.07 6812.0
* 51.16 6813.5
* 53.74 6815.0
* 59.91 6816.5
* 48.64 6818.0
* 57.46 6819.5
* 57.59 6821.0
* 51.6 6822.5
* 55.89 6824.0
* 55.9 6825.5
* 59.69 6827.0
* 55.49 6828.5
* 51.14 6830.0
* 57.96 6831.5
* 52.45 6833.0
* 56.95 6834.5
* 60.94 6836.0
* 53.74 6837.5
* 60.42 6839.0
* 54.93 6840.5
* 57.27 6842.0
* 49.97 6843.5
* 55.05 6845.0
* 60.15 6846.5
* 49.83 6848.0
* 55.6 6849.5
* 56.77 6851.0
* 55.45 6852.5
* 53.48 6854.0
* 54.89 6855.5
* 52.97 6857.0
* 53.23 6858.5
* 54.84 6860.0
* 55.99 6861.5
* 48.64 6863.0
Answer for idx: 4.15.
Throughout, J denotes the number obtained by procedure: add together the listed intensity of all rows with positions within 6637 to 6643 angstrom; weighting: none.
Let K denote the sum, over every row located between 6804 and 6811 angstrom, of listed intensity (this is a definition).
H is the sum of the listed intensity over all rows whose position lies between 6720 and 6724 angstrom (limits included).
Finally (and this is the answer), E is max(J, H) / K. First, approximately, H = 155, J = 227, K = 271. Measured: 0.8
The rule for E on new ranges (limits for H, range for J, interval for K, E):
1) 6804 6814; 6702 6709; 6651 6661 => 0.9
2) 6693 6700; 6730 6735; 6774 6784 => 0.7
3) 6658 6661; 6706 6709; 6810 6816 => 0.5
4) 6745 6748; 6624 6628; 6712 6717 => 0.9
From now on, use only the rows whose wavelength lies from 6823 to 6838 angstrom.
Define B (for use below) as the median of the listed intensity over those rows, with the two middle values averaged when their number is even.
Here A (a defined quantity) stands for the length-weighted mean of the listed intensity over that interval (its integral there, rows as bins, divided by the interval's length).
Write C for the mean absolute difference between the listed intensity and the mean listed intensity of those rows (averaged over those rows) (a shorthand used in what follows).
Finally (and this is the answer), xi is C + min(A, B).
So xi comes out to 58.2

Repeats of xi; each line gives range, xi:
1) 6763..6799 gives 59.4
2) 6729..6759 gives 58.5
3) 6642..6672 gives 60.4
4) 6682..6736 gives 58.9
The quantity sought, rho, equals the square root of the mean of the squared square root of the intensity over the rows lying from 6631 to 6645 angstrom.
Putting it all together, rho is 7.38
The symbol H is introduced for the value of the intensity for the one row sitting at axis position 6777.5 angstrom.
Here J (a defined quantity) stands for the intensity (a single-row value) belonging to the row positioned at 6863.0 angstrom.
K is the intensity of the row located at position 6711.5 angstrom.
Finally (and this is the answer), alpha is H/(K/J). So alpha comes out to 47.9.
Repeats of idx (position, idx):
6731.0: 4.07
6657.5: 4.04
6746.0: 4.03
